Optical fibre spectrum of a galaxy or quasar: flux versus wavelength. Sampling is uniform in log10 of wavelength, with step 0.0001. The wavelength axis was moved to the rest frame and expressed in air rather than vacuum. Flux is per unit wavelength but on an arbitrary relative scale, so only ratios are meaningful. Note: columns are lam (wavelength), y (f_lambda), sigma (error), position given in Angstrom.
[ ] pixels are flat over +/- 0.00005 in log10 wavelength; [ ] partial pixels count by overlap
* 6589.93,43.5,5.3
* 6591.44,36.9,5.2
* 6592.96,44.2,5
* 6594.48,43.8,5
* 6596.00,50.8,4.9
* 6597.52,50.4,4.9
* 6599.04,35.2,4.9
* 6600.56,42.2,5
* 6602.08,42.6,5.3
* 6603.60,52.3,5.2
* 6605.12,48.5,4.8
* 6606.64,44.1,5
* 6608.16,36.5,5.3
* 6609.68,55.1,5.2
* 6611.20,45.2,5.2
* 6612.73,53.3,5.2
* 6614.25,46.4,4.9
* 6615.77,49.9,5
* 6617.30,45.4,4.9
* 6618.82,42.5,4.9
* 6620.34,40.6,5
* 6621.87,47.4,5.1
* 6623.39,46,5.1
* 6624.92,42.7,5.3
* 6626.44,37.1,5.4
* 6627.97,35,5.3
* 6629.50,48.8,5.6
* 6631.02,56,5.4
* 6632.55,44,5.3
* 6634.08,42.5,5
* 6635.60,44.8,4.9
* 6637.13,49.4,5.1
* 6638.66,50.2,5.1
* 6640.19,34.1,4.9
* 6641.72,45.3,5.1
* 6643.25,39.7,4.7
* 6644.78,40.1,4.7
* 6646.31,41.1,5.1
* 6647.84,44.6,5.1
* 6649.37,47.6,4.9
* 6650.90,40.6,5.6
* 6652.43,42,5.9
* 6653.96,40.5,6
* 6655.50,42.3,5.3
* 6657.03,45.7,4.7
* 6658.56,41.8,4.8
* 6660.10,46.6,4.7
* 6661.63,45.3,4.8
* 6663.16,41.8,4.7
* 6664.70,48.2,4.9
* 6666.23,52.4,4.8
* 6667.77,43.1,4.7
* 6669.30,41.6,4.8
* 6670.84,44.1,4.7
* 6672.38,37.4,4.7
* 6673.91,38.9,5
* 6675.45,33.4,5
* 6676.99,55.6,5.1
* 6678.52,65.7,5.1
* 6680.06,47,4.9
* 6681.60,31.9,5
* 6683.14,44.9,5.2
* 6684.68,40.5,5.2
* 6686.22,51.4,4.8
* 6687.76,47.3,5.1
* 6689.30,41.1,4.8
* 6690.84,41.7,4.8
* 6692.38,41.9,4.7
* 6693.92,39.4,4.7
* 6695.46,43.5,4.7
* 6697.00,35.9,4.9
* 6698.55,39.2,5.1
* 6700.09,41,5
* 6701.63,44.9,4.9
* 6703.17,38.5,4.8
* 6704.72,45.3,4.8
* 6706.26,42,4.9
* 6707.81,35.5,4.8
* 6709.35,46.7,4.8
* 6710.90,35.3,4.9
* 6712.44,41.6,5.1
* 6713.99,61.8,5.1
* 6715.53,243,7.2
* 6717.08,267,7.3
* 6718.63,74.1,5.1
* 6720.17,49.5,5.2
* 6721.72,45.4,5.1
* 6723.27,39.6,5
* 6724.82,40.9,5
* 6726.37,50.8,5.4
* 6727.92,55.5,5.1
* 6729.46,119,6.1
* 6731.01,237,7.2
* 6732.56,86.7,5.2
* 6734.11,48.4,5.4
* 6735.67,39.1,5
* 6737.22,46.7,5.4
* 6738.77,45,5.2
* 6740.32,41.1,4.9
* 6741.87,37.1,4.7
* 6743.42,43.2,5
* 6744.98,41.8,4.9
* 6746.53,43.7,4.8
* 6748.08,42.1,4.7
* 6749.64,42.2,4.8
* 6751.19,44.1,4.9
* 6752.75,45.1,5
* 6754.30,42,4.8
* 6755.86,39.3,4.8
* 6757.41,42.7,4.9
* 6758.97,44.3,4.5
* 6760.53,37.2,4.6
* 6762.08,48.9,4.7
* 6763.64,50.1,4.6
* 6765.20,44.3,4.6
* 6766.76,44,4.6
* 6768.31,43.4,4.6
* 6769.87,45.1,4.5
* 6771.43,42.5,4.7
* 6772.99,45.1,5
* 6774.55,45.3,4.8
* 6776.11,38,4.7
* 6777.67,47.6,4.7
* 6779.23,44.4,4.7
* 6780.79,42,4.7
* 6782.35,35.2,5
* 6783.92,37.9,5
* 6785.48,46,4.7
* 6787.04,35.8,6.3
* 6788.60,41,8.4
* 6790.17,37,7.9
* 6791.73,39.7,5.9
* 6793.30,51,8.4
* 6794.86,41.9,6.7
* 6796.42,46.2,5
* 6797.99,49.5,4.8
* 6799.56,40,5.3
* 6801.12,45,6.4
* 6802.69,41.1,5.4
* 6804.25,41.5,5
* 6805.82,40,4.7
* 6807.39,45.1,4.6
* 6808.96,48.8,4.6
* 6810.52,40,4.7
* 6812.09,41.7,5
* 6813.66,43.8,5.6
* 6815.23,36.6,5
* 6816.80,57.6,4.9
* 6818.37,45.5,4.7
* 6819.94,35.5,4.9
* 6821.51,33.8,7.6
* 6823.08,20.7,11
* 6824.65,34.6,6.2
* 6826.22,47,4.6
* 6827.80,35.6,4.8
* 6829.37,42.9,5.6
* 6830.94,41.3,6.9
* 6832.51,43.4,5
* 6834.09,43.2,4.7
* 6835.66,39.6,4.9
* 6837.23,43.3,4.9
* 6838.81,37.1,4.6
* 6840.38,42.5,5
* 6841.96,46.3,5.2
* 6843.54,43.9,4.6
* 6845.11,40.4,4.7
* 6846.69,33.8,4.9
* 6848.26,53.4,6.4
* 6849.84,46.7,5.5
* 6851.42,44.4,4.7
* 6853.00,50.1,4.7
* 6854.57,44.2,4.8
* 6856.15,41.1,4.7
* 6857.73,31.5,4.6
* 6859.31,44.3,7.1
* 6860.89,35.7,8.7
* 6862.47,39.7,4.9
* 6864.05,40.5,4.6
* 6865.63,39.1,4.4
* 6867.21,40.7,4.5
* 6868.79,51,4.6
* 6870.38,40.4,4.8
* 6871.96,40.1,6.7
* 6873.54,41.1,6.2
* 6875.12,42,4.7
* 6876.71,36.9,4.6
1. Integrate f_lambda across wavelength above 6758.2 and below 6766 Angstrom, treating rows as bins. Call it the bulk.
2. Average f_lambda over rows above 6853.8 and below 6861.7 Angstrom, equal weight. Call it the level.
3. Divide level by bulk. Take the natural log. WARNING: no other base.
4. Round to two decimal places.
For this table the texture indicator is -2.19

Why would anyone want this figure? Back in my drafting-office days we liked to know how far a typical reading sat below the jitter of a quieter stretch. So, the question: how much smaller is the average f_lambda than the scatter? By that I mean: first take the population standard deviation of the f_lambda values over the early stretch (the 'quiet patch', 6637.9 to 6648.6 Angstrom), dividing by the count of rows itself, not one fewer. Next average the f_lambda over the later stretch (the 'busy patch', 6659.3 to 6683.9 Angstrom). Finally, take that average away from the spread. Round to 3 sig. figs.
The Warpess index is -40.1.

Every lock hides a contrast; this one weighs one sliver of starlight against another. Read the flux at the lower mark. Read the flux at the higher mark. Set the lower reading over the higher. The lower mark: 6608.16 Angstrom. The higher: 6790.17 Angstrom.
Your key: 0.99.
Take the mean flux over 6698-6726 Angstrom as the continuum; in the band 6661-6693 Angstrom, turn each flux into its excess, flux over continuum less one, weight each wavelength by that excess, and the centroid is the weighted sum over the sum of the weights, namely 6677.1 Angstrom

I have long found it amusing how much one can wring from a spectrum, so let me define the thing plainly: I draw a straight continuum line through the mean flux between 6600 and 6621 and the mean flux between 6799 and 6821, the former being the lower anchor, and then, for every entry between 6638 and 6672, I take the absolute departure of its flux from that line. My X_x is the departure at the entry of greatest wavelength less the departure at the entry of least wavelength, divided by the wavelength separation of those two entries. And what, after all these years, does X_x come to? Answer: -0.11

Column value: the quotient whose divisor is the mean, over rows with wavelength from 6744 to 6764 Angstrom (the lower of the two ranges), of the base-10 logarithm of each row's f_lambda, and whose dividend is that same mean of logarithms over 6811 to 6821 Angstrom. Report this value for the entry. 1.00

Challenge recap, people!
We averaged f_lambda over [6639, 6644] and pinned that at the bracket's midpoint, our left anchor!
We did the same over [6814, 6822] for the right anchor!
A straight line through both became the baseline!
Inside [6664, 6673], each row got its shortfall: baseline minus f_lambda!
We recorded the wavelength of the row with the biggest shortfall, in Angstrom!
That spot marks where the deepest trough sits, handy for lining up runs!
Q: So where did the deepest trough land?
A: 6672.38 Angstrom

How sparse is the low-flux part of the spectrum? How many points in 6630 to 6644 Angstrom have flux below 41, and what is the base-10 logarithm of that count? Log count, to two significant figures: 0.30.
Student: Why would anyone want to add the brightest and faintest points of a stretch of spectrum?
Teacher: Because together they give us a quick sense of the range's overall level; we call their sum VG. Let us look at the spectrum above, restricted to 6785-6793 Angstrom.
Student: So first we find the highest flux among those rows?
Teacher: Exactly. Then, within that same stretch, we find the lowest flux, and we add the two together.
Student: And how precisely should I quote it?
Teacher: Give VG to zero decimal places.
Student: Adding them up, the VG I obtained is 82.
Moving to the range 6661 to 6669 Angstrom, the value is 94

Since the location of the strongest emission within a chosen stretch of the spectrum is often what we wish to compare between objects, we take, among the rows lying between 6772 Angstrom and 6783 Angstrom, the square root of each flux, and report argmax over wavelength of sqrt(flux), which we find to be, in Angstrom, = 6777.67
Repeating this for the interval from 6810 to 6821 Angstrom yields 6816.80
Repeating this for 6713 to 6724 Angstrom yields 6717.08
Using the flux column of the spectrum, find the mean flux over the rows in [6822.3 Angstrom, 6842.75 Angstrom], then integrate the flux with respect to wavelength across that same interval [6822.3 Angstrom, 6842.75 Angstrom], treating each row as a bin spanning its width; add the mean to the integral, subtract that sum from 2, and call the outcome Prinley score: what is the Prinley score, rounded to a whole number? -852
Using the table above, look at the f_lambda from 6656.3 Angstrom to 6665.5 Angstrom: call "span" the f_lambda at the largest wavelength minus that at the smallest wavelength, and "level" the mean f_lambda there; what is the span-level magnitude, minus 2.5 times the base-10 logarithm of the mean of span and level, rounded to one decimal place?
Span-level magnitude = -3.4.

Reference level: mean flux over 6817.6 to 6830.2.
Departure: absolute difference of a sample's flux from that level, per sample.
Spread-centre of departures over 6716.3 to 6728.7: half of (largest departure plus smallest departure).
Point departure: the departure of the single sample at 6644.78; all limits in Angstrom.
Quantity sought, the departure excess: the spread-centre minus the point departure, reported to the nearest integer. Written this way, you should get 113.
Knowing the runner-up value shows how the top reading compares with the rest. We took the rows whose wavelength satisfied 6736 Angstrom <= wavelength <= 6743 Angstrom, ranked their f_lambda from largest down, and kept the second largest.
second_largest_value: 45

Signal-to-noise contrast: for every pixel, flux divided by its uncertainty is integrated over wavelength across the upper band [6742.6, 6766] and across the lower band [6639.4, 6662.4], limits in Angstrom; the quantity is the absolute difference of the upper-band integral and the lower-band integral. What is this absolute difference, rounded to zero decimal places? 19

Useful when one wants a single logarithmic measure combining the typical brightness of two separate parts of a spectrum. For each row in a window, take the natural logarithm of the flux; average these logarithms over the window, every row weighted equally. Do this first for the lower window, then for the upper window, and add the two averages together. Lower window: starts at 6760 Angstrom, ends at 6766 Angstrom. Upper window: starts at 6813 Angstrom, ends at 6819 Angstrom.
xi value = 7.62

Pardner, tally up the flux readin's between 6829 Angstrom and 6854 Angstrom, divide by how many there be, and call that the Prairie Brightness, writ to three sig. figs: 43.3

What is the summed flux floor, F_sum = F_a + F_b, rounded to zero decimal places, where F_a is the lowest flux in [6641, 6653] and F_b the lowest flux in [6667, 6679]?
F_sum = 73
